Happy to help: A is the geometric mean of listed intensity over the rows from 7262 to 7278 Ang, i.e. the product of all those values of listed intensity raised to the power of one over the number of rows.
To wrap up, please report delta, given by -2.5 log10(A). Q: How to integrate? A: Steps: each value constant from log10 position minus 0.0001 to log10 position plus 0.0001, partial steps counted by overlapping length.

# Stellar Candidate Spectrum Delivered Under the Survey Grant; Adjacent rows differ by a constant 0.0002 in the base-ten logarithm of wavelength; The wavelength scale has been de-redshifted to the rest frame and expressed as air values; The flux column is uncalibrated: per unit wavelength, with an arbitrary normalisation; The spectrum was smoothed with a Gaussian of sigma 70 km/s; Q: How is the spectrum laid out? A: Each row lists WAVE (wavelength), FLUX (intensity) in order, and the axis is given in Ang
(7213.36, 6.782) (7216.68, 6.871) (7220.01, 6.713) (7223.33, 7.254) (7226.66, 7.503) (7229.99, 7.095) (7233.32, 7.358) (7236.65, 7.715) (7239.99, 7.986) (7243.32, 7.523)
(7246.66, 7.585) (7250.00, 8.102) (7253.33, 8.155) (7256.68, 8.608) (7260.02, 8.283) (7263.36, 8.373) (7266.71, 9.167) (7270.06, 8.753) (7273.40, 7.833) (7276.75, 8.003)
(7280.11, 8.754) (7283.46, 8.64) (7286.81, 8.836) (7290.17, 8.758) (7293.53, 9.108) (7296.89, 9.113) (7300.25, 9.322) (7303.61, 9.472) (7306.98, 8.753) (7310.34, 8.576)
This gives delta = -2.31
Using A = 8.41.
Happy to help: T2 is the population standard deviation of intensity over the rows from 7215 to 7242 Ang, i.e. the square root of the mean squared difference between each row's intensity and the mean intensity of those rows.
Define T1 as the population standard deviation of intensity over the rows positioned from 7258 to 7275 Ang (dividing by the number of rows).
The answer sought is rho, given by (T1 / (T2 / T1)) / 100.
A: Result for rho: 0.0051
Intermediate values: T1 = 0.45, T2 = 0.40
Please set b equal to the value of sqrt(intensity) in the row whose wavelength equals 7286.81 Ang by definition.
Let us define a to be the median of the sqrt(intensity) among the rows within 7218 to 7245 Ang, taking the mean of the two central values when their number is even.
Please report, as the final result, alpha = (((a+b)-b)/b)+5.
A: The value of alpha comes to 5.92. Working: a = 2.73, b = 2.97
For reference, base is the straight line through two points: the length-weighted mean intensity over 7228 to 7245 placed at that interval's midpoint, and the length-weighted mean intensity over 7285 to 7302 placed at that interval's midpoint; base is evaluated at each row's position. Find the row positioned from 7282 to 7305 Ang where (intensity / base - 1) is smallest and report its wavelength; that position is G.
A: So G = 7290.17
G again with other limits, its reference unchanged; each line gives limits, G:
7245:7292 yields 7273.40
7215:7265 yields 7220.01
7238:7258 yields 7246.66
